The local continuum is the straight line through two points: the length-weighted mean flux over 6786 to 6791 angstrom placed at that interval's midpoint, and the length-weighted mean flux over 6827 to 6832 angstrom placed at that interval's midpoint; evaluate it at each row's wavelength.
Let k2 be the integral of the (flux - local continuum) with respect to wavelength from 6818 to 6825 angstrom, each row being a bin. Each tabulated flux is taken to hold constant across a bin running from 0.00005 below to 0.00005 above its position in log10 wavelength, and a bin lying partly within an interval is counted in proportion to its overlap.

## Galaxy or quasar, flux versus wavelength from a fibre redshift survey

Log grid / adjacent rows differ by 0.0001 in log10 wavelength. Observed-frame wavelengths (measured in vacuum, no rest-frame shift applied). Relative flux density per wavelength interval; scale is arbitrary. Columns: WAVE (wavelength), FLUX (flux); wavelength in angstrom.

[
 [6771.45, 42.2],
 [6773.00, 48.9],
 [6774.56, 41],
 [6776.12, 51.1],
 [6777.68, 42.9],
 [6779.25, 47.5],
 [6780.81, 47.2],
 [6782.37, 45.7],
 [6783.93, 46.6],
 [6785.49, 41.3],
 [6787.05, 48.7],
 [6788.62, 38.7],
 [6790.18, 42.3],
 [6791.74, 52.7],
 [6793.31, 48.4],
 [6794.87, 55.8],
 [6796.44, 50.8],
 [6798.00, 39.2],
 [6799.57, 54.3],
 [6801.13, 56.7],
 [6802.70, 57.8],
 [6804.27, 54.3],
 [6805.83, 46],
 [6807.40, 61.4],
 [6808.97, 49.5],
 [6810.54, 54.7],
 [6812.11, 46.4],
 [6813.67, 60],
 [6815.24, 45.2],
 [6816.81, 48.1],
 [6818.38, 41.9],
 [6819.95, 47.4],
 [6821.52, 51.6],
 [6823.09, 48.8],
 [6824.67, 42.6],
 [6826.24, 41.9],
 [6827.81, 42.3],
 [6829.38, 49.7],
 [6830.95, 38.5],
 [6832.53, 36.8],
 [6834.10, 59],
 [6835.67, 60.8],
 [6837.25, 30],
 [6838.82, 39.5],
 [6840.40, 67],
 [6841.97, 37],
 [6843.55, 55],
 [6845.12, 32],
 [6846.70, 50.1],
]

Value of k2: 27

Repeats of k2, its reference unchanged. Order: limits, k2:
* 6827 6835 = 19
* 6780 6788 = 20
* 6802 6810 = 85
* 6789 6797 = 50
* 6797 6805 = 74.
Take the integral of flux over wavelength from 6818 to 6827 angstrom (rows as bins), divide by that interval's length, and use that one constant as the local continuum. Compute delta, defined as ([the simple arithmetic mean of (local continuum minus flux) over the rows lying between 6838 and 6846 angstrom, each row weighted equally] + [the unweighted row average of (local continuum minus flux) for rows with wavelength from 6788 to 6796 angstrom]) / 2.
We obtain -1.0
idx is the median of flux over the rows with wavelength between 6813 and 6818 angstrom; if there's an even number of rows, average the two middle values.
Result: 48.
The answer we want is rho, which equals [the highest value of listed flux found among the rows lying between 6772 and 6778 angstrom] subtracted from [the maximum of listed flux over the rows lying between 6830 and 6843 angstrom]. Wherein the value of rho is 16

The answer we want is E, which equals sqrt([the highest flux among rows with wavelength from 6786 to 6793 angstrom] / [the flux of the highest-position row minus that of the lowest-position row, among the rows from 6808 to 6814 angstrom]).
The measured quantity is 2.2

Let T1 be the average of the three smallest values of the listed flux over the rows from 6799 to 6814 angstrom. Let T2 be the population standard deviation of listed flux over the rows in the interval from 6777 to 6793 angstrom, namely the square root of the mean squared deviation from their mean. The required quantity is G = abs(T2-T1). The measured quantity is 43.4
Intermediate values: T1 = 47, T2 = 3.9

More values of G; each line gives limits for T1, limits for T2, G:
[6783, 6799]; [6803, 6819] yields 33.5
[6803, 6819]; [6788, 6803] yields 37.5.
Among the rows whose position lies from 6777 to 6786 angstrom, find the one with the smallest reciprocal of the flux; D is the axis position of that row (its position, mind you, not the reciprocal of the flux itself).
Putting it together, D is 6779.25 angstrom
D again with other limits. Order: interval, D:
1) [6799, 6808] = 6807.40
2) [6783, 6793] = 6791.74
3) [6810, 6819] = 6813.67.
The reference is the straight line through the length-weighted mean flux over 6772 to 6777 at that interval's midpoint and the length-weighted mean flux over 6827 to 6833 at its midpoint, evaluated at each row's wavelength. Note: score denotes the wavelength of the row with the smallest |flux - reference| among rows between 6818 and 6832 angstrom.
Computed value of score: 6827.81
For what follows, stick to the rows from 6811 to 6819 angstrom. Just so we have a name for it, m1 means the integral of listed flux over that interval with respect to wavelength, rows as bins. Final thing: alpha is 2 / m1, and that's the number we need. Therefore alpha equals 0.0051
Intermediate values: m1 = 390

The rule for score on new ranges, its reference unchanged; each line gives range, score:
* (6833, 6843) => 6838.82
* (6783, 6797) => 6783.93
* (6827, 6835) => 6827.81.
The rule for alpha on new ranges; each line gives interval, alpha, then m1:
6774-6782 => 0.0054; 368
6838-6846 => 0.0054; 369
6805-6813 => 0.0048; 414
